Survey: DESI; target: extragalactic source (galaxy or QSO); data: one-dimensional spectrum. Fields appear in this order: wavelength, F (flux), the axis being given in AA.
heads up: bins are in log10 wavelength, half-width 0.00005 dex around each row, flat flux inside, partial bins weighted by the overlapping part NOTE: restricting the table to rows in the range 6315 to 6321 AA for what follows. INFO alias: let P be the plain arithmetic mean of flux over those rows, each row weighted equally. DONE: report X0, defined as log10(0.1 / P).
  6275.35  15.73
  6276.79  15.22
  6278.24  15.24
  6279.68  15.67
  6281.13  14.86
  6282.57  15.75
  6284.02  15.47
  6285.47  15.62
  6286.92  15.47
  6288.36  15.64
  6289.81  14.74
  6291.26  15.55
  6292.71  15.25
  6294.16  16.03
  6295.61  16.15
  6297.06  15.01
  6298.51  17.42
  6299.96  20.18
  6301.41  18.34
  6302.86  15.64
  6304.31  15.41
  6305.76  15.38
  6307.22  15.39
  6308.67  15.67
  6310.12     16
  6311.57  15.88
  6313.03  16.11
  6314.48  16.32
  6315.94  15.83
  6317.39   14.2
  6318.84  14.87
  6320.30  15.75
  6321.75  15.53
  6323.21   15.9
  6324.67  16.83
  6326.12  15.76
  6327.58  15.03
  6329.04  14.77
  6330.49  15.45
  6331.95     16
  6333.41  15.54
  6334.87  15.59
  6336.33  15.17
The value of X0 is -2.181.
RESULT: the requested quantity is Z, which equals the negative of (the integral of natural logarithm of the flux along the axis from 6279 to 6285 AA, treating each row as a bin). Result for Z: -16.4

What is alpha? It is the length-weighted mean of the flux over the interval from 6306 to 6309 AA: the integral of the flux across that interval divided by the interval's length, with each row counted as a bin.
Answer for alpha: 15.5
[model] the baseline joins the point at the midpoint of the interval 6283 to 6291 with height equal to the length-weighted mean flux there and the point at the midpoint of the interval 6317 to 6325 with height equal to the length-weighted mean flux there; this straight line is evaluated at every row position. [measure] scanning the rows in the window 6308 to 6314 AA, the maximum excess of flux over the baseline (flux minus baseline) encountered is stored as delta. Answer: 0.63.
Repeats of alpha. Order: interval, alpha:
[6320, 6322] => 15.7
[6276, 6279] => 15.3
